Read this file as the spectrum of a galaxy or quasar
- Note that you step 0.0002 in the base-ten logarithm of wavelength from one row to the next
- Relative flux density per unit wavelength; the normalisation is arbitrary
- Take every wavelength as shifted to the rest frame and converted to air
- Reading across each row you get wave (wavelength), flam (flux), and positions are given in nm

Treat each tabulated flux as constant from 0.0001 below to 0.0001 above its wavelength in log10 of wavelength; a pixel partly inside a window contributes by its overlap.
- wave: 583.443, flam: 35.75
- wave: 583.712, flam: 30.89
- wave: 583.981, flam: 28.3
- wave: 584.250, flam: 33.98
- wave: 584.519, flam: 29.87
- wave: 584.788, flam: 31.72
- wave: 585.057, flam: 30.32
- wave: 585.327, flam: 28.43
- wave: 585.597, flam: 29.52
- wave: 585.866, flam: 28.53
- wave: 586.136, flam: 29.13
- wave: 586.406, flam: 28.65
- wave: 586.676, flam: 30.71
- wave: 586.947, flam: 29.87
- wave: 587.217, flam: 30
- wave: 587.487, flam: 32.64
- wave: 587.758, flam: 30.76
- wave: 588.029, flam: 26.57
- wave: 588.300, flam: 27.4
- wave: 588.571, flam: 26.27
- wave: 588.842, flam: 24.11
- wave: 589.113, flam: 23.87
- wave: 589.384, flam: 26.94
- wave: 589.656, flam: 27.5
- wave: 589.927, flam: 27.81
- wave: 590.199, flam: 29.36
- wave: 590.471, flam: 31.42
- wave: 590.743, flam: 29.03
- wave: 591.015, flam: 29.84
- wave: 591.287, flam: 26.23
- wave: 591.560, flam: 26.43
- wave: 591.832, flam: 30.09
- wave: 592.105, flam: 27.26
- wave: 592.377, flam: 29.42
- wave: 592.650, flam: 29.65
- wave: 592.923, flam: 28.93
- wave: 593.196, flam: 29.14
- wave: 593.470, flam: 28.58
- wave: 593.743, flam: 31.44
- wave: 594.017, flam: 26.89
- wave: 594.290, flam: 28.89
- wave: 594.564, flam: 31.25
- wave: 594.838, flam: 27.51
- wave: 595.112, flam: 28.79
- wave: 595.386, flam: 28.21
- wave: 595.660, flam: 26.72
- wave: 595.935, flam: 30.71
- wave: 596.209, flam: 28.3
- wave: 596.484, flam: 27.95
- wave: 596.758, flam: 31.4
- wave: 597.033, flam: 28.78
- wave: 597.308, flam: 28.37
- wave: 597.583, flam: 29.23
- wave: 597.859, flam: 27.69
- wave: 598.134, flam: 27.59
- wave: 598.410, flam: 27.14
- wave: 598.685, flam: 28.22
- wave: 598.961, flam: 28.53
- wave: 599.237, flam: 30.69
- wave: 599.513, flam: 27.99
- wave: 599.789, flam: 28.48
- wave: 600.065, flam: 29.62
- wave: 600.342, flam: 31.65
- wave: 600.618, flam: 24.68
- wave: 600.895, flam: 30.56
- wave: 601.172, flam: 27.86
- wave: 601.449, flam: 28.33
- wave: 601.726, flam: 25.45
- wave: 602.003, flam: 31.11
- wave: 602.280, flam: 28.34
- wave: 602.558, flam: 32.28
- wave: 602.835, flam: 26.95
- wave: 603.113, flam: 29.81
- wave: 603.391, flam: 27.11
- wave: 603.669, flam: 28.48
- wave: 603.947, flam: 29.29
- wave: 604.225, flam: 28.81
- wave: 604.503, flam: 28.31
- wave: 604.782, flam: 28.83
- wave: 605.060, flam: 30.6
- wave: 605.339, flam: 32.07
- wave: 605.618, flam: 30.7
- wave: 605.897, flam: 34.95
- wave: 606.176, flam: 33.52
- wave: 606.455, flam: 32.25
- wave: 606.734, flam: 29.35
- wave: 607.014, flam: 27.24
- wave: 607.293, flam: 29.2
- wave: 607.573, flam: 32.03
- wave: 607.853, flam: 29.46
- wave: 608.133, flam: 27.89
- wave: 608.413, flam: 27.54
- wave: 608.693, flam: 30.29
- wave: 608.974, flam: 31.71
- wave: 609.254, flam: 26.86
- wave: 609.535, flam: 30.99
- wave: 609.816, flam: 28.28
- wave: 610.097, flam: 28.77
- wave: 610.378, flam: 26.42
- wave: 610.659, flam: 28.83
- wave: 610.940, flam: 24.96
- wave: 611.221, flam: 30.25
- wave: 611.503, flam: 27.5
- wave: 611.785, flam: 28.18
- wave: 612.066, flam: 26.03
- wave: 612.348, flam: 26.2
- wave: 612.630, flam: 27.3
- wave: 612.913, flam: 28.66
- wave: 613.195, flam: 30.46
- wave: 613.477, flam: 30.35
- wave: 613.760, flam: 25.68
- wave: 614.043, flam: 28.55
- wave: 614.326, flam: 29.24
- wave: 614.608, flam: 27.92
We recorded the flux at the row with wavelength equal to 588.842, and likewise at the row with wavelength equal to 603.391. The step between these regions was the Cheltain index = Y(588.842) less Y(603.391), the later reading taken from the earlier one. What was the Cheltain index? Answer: -3.0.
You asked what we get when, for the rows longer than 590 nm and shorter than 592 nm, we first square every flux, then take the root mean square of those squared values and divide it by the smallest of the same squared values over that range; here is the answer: 1.23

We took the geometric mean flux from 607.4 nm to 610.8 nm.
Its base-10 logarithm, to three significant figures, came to 1.46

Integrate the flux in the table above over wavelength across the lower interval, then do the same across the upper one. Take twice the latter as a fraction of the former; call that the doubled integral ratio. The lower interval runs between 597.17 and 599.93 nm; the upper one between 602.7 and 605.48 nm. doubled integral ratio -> 2.06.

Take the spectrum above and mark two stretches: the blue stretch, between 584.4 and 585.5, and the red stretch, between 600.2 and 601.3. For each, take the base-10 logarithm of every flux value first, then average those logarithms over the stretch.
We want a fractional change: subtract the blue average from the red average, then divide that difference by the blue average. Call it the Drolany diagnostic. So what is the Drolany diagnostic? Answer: -0.015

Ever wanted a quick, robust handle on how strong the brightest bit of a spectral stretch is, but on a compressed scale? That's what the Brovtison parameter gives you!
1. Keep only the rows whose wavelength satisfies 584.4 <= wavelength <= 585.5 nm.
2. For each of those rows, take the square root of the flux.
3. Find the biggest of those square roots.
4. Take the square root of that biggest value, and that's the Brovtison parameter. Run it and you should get 2.37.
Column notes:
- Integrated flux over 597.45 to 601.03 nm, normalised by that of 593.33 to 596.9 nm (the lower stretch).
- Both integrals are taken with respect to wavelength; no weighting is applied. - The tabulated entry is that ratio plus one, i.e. 1.99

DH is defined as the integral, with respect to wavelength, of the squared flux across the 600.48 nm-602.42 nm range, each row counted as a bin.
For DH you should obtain 1535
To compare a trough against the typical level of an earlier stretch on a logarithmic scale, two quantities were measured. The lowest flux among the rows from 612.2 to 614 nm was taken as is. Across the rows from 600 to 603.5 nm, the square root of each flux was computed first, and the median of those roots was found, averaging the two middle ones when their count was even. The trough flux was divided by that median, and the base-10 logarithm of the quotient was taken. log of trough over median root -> 0.683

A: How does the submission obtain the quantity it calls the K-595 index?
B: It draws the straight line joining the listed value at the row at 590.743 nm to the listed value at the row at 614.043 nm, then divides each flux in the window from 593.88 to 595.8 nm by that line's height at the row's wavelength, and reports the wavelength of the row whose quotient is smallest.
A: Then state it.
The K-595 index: 595.660 nm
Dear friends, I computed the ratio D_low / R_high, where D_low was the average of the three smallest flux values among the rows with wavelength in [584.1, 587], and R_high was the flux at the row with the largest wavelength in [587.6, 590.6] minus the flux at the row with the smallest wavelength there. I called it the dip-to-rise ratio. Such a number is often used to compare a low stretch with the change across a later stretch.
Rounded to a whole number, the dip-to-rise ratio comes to 43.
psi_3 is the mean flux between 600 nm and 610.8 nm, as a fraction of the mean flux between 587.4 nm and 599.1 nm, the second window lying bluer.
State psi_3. 1.03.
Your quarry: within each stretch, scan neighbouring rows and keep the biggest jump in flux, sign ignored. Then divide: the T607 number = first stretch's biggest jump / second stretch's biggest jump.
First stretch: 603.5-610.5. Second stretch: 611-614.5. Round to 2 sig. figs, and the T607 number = 1.0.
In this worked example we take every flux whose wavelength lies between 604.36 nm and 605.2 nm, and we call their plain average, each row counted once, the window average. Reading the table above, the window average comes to 29.2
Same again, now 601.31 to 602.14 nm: 28.3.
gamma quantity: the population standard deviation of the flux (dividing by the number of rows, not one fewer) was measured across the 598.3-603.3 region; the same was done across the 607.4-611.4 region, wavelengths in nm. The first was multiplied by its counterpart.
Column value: 3.9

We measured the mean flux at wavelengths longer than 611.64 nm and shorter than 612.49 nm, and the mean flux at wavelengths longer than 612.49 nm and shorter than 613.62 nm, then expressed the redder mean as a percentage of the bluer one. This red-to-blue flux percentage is 109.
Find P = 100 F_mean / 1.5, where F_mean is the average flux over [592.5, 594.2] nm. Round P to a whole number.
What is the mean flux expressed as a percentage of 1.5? 1940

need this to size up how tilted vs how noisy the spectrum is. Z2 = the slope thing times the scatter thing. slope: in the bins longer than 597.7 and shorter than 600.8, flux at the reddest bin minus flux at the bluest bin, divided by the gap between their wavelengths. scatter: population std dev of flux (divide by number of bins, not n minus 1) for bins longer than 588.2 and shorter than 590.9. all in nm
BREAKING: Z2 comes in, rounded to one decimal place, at -2.4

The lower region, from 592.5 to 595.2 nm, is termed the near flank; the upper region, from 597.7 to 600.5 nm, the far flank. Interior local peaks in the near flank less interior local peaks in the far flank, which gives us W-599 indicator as 2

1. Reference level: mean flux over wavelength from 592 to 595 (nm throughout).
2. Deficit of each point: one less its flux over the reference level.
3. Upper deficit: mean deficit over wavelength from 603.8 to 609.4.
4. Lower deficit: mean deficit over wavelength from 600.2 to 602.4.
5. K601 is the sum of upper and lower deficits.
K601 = -0.02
